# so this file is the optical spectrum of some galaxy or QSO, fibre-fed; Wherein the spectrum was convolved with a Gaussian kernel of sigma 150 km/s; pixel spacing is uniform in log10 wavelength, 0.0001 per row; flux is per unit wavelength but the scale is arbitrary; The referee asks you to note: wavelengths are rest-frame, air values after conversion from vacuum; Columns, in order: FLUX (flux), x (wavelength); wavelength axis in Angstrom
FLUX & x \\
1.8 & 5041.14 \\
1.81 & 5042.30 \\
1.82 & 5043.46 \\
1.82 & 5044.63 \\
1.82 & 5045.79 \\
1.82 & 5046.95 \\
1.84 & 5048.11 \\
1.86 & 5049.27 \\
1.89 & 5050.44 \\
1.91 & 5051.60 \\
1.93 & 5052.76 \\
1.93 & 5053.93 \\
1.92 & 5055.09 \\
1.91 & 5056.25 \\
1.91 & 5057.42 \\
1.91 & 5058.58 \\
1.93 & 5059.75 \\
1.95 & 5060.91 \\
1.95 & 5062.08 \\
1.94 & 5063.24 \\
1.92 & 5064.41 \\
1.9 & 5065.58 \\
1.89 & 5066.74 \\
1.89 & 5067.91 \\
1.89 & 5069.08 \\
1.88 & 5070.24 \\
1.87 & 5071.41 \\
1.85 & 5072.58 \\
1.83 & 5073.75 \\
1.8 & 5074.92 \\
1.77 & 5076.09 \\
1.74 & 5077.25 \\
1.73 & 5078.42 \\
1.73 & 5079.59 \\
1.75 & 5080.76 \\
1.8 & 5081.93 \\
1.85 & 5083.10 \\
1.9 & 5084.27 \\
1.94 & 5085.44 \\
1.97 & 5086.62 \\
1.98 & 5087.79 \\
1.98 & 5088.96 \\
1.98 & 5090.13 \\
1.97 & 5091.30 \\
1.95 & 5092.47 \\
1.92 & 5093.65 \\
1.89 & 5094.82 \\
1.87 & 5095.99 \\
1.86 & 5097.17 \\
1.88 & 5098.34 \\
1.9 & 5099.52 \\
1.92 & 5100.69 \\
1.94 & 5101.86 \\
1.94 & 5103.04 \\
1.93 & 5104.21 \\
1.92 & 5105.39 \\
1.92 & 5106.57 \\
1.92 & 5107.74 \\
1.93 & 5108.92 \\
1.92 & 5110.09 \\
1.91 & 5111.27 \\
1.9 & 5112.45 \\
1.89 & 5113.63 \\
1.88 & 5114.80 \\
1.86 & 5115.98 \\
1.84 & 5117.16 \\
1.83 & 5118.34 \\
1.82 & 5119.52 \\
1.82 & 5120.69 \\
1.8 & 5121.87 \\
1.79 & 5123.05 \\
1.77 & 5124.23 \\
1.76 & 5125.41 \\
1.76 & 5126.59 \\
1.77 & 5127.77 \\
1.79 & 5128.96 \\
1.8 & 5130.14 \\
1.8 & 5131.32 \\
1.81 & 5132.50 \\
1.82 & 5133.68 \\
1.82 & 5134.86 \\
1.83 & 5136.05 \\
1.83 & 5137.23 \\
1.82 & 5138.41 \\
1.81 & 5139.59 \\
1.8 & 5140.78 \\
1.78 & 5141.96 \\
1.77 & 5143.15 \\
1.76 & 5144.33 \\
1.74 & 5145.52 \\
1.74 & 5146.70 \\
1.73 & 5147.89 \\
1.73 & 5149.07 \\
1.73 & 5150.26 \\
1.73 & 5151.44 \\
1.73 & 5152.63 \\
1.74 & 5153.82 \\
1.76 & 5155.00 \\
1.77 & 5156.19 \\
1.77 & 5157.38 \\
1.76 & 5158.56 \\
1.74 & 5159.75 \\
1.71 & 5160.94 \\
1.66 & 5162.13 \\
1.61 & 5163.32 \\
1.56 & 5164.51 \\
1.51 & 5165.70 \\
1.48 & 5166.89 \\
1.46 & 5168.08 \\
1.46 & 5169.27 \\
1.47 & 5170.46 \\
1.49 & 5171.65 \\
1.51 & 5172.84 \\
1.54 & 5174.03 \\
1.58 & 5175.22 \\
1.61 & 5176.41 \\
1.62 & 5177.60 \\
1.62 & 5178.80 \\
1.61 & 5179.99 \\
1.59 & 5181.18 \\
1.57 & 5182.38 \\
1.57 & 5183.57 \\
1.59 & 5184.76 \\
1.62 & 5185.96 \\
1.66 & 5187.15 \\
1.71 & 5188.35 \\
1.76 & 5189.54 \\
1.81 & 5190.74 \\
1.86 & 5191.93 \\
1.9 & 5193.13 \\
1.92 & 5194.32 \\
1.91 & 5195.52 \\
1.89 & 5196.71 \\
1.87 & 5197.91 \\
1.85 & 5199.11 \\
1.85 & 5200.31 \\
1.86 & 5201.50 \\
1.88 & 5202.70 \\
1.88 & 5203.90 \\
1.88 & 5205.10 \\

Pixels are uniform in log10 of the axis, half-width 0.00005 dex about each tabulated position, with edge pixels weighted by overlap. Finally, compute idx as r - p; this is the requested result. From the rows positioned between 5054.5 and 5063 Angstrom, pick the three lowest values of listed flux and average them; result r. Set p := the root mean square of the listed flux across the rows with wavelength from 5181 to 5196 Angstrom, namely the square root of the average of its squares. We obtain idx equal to 0.18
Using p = 1.73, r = 1.91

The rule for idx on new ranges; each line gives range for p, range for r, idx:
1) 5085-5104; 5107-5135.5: -0.17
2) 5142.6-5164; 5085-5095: 0.18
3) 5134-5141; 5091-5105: 0.05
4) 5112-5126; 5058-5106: -0.10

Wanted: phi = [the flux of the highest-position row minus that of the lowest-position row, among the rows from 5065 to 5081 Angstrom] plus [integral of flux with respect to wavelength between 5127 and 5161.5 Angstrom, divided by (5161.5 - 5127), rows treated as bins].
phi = 1.62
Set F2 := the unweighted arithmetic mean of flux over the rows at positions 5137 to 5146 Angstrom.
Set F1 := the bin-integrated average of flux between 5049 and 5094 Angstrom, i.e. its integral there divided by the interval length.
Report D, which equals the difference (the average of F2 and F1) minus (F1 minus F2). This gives 1.74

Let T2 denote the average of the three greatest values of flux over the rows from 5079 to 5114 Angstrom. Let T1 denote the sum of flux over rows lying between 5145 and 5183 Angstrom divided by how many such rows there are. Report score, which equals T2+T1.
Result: 3.62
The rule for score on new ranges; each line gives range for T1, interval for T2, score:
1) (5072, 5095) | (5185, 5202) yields 3.78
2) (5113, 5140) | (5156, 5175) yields 3.58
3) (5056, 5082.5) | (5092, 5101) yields 3.79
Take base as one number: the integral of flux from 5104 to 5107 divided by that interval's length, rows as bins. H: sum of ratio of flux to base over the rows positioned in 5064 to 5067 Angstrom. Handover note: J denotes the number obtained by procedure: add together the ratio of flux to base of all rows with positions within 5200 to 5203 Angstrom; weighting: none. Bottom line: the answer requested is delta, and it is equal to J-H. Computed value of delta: -0.1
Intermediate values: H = 2.98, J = 2.92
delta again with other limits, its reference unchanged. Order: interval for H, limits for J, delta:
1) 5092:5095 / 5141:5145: -0.2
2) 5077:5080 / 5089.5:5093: 0.4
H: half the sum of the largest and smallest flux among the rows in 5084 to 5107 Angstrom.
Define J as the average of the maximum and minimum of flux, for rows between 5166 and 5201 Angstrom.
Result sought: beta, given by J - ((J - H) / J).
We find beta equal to 1.83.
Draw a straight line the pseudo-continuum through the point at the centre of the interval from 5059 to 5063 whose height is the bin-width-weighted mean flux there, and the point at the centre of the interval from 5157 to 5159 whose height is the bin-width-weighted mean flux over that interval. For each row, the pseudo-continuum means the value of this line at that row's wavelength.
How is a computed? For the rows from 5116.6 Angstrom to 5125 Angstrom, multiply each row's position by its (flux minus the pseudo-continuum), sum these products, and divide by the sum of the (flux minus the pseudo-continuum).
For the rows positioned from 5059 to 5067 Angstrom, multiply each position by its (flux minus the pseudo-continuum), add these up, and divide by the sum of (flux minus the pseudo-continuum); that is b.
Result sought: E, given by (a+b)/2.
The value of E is 5094.0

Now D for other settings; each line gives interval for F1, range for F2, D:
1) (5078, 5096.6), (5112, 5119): 1.86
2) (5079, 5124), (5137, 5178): 1.56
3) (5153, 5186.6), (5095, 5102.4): 2.04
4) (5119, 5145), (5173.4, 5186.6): 1.49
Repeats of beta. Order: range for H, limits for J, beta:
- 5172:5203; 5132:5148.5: 1.74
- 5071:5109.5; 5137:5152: 1.82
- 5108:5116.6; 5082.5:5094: 1.90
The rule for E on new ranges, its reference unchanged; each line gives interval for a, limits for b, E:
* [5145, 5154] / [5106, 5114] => 5129.7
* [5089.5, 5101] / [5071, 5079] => 5084.5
